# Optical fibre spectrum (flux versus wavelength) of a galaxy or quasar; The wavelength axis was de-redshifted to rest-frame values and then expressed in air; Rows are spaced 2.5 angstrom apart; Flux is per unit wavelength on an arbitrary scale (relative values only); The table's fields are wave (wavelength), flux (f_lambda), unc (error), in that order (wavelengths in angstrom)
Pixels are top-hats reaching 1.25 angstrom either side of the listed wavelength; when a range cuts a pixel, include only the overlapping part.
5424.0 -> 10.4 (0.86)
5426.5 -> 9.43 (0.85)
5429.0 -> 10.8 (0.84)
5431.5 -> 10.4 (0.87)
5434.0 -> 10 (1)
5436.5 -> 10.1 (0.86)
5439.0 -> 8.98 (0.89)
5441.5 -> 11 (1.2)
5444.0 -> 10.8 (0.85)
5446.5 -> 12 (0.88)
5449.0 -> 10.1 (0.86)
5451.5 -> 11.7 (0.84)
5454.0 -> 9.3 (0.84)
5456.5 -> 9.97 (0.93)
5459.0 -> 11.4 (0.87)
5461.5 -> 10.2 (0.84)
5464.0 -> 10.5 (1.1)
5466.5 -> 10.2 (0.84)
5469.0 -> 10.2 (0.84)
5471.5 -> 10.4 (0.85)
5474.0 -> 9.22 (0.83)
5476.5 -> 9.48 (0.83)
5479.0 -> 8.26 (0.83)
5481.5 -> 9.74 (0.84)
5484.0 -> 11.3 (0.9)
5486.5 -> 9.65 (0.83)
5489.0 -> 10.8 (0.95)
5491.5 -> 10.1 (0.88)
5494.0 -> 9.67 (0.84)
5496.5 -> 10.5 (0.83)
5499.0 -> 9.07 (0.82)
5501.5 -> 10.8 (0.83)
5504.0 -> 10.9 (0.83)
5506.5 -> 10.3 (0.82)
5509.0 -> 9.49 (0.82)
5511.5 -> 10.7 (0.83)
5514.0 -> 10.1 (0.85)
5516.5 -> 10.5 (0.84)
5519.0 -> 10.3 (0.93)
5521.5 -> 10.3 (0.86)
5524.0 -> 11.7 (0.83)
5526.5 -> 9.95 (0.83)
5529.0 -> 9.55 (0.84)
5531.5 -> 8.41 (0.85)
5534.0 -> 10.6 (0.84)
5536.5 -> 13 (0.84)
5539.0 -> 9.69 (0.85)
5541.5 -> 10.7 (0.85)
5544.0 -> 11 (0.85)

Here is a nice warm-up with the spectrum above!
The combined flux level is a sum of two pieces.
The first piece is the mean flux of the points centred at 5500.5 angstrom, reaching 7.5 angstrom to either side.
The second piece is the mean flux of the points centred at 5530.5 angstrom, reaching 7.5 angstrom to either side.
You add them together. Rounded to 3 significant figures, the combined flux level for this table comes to 20.7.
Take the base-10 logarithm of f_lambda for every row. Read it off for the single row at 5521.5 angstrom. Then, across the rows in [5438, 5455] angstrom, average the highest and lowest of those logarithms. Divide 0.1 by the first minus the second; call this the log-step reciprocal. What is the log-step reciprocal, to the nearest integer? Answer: -29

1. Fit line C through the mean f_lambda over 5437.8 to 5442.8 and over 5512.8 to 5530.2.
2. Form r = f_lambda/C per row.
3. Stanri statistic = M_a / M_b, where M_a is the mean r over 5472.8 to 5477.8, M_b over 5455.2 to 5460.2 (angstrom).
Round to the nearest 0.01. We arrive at 0.87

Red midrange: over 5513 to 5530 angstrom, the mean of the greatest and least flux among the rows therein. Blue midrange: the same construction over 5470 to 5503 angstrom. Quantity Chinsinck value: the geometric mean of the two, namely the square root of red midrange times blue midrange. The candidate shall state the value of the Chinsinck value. 10.2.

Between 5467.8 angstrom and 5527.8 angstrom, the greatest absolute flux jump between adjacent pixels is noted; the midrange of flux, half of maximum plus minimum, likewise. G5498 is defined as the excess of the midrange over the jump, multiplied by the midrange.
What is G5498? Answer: 82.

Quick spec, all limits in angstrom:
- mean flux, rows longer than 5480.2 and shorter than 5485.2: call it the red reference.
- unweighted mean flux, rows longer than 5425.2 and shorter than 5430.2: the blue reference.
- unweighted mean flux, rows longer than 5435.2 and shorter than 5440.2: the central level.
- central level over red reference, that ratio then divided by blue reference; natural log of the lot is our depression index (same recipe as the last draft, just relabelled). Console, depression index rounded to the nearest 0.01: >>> -2.41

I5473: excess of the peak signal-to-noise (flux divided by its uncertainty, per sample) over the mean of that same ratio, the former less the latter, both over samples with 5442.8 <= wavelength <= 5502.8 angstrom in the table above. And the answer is 2.1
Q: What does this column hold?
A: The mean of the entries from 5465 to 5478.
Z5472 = 9.9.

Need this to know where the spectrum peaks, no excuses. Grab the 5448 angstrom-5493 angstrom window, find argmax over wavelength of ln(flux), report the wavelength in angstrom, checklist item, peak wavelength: 5451.5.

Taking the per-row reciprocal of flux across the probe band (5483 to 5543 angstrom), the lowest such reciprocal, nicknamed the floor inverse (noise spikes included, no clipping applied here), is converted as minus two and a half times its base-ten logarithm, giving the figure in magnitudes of 2.78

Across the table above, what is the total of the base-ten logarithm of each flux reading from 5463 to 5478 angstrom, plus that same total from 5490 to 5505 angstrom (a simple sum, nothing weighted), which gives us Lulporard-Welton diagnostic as 12.0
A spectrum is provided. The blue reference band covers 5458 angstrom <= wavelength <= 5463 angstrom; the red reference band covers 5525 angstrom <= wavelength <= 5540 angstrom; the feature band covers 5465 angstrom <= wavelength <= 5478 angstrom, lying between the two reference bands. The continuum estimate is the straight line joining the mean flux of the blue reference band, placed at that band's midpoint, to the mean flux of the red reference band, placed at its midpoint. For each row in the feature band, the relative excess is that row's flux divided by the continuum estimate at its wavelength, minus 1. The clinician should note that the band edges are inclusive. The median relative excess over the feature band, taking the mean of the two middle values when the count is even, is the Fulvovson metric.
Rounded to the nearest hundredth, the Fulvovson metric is -0.05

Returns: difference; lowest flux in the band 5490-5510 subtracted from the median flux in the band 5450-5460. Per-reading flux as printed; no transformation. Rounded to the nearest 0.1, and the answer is 1.6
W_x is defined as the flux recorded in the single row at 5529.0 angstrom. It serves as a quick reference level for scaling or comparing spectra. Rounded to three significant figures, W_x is 9.55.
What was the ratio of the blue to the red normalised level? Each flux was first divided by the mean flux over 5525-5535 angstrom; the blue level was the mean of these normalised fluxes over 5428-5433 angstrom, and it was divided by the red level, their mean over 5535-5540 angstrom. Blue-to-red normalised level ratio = 0.93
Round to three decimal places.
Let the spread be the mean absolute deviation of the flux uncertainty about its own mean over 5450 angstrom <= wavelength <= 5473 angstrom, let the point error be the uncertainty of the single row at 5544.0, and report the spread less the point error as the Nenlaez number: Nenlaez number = -0.791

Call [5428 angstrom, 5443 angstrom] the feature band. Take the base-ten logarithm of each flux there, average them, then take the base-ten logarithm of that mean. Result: 0.0036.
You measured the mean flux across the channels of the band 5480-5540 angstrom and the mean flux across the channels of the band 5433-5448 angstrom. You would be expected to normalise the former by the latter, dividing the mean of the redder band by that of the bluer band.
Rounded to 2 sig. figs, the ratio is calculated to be 0.98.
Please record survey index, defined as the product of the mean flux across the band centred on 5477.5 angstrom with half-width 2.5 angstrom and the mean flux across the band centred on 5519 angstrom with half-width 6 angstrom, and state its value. 94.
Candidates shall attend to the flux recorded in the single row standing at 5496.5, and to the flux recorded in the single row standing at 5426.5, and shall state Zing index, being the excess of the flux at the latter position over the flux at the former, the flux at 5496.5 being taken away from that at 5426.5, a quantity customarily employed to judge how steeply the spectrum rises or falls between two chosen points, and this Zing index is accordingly -1.1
